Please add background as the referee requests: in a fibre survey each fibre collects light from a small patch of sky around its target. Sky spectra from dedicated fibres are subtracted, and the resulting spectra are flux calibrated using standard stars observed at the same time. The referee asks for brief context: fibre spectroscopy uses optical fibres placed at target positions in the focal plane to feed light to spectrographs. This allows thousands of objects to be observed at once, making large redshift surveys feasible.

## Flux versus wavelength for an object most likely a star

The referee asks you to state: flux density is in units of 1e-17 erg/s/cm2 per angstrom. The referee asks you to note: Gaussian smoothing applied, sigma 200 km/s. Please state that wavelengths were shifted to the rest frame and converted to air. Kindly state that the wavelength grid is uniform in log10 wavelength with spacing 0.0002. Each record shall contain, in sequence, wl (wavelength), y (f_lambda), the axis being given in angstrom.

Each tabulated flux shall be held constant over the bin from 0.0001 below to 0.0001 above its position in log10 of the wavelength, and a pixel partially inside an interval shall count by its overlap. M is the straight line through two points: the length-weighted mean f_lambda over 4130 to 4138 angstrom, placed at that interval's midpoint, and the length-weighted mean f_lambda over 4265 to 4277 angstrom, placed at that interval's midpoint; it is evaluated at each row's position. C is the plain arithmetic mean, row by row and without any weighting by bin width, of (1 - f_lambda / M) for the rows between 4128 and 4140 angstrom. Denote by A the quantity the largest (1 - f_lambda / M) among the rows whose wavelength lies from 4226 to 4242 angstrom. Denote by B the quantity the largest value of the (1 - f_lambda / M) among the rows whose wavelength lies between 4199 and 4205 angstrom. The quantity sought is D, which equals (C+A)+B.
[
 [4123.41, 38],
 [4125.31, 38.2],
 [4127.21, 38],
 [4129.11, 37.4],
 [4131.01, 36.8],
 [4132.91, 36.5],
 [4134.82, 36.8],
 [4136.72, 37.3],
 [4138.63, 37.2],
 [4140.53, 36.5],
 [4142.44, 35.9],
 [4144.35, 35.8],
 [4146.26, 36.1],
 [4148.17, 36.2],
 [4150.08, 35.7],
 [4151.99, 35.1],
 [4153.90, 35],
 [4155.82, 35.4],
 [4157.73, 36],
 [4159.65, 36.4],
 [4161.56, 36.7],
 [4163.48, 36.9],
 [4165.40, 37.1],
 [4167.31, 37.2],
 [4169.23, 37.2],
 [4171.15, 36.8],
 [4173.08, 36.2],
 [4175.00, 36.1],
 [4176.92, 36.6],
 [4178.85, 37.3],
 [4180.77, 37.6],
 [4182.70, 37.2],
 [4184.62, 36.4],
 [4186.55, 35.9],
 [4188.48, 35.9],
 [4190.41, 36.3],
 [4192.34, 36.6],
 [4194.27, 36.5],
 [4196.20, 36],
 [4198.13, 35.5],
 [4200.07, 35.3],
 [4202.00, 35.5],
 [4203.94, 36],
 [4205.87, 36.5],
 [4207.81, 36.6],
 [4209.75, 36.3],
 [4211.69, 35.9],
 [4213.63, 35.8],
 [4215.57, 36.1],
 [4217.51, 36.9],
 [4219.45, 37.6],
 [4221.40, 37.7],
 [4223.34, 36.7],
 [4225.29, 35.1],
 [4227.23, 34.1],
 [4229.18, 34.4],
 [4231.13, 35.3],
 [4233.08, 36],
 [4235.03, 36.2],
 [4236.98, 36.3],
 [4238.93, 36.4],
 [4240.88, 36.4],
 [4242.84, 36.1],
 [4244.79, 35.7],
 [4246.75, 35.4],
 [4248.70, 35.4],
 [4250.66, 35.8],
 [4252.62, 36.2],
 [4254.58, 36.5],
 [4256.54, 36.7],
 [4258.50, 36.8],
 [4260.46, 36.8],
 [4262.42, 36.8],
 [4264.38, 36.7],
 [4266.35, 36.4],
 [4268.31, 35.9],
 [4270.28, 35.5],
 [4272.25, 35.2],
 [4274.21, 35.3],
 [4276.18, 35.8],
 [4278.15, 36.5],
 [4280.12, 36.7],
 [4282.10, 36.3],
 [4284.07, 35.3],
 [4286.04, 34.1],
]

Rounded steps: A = 0.055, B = 0.028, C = -0.004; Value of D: 0.08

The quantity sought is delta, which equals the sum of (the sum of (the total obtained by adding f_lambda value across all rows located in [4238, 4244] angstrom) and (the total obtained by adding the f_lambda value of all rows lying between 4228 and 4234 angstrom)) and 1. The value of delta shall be 216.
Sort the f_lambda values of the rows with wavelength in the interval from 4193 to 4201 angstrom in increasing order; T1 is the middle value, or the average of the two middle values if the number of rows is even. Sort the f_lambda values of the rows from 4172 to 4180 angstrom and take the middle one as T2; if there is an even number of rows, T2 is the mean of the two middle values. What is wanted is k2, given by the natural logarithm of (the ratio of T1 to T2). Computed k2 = -0.02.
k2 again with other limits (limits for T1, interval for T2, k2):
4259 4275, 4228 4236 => 0.01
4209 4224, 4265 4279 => 0.02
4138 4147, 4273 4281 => 0.00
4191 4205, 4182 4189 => 0.00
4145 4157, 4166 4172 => -0.05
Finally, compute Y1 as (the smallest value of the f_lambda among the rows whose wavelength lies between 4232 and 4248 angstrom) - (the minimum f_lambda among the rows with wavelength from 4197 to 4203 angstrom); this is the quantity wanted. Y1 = 0.1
